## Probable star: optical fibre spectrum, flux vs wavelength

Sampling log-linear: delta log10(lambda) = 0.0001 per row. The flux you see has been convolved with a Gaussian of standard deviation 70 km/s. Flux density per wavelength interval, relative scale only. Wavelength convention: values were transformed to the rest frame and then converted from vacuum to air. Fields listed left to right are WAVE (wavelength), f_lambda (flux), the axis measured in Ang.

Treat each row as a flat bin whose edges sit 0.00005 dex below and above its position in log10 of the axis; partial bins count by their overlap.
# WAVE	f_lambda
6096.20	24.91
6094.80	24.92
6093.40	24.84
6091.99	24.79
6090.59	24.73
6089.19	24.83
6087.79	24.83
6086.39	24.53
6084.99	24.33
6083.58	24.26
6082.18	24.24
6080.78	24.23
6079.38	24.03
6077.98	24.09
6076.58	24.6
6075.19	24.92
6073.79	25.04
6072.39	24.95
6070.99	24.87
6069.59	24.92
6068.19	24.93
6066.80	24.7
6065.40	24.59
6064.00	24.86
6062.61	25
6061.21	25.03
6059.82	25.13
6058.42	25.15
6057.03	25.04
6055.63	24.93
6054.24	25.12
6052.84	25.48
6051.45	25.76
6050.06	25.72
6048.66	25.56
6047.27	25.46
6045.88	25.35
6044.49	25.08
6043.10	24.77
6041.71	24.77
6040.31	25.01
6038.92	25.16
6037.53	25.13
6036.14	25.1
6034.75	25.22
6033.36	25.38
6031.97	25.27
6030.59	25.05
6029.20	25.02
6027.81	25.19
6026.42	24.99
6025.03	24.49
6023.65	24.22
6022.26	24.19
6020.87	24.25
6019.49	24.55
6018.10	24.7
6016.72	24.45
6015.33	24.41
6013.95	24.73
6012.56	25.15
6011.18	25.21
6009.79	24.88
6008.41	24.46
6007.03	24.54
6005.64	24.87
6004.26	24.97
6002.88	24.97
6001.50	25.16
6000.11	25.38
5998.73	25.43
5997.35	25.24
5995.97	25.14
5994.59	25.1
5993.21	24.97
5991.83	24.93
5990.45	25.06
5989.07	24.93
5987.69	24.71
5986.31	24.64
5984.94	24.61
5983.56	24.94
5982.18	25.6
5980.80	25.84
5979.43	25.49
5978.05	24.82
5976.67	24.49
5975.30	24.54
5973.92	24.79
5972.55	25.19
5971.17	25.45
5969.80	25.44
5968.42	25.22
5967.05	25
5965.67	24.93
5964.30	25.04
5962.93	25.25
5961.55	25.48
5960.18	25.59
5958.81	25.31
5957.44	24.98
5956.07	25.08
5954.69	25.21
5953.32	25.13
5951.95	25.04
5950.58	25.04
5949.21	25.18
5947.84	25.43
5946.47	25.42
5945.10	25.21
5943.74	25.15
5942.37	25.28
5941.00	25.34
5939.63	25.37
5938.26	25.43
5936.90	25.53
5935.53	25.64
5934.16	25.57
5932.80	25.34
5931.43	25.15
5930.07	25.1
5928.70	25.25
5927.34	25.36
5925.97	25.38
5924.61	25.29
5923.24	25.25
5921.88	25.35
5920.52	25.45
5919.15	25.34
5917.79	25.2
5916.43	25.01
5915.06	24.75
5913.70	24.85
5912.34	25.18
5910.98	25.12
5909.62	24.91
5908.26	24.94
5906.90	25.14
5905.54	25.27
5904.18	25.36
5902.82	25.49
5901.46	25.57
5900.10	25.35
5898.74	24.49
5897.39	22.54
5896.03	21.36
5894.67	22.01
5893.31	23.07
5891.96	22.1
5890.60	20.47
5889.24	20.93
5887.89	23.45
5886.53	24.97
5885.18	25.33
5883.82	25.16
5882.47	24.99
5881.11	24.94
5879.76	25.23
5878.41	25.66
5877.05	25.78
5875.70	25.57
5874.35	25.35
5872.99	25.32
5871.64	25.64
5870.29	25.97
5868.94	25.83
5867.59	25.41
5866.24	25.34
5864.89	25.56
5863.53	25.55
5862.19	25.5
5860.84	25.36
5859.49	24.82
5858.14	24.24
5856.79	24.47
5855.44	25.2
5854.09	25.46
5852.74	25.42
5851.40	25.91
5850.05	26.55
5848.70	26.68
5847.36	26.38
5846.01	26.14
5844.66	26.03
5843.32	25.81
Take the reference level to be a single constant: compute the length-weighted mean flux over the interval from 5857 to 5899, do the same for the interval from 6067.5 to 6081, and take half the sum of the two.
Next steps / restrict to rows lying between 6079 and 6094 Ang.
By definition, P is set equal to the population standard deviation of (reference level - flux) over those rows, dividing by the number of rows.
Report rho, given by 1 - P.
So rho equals 0.71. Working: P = 0.29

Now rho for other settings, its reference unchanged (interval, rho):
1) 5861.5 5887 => 0.72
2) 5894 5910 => -0.43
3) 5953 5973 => 0.81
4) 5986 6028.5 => 0.66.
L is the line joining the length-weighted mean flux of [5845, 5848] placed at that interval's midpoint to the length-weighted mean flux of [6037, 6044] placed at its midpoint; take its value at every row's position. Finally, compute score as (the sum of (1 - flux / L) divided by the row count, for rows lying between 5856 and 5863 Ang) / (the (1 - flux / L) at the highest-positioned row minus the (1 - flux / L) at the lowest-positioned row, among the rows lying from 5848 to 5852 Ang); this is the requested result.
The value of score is 2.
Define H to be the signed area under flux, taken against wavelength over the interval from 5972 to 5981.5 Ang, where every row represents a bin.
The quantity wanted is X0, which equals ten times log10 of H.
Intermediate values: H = 238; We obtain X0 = 23.8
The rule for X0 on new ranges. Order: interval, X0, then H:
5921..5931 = 24.0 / 253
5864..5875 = 24.5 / 281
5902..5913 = 24.4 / 277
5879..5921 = 30.1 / 1021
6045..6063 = 26.6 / 455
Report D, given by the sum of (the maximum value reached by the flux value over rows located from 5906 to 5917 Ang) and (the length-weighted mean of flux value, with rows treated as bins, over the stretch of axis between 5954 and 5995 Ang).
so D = 50.3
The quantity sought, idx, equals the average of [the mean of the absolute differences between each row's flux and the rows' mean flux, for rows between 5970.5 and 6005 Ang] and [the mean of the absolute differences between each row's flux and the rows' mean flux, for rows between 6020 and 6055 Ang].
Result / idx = 0.29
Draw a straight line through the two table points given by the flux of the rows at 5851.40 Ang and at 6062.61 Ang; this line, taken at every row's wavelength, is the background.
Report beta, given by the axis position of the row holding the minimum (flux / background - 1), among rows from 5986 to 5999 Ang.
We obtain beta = 5986.31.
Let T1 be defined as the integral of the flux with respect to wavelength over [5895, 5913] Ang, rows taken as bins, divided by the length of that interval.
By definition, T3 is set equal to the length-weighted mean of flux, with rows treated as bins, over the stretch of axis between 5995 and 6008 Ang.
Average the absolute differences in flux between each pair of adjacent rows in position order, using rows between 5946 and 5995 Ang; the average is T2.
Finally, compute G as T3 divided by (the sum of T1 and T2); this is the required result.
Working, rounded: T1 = 24.6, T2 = 0.20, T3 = 25.1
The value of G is 1.010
